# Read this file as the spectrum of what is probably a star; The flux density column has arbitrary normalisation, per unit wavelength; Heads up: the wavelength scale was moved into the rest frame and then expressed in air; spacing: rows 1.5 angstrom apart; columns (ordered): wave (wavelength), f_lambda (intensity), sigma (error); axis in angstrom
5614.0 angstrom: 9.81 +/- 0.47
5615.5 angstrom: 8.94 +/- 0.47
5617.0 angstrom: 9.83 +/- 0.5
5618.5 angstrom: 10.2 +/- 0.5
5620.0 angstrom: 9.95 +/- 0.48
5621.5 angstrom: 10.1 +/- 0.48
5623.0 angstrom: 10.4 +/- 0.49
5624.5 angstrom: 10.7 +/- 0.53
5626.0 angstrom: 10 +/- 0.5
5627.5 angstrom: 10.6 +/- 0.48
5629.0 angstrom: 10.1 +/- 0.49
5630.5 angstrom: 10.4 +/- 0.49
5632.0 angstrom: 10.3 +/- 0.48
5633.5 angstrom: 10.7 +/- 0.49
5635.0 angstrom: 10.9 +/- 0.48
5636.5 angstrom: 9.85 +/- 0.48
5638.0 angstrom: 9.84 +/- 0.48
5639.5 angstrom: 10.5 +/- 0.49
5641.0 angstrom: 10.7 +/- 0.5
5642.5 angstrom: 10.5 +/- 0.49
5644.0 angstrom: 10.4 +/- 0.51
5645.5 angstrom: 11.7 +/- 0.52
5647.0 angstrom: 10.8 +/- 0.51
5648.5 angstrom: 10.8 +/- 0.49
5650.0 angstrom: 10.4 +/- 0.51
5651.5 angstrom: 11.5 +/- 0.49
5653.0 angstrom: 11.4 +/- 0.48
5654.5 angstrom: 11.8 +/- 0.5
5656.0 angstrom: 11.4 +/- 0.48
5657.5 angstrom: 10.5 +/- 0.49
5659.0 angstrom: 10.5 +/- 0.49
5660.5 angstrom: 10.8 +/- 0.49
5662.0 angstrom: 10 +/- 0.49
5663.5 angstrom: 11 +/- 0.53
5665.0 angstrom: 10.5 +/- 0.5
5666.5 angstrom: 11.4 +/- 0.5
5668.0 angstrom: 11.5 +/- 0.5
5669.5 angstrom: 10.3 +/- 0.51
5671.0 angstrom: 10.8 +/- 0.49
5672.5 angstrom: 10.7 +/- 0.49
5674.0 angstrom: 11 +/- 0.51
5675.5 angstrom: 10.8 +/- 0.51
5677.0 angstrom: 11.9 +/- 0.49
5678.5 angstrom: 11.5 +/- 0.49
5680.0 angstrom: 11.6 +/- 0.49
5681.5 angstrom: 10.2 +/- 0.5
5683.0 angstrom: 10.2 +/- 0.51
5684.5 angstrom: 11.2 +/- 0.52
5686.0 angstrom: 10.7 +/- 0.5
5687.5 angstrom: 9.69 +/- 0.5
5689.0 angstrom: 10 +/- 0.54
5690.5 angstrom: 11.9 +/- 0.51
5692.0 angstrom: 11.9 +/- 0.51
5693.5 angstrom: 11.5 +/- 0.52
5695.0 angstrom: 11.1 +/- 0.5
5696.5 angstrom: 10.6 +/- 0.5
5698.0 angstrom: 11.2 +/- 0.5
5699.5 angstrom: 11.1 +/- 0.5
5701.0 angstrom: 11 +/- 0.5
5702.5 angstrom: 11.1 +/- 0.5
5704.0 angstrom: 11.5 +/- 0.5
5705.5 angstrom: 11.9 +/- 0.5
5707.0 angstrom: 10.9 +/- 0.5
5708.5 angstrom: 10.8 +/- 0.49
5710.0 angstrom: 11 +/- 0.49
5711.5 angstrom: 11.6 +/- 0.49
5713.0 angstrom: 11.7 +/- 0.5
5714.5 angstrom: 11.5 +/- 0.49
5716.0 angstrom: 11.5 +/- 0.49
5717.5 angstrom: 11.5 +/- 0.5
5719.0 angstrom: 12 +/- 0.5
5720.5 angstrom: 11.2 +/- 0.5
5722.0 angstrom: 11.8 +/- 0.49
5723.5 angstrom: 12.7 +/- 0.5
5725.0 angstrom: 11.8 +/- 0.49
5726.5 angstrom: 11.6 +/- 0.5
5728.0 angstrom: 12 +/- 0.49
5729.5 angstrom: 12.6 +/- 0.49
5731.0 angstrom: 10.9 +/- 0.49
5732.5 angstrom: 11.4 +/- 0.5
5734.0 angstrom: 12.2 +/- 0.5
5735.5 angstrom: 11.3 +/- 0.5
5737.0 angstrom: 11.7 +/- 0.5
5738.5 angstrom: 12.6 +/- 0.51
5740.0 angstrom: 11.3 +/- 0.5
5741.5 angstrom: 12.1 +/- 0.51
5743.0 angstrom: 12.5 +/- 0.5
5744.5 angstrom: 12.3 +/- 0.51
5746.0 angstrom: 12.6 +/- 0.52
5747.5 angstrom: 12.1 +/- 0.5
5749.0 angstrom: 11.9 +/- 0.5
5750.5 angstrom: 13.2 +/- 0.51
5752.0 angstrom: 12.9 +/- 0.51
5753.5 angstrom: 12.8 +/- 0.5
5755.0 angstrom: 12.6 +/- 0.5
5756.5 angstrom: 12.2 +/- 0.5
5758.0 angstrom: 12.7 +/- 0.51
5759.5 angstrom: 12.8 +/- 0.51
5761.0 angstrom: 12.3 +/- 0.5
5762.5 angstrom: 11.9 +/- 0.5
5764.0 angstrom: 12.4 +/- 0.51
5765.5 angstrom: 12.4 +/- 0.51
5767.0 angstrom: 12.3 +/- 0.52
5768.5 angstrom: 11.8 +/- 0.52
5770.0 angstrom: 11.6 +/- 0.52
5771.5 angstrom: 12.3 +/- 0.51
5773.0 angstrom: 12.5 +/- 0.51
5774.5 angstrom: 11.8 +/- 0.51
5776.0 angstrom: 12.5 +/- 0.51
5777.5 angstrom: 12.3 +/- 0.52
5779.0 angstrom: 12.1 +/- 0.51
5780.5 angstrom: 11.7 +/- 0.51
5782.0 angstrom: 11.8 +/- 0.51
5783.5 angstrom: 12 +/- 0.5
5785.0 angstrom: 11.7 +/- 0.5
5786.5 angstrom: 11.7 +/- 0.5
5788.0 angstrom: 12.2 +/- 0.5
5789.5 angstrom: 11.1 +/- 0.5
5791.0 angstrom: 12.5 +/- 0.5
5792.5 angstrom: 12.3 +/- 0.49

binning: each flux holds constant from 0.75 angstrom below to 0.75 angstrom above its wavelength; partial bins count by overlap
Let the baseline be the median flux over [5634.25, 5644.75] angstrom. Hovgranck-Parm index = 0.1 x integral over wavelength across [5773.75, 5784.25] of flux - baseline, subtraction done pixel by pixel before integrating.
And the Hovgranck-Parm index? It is 1.6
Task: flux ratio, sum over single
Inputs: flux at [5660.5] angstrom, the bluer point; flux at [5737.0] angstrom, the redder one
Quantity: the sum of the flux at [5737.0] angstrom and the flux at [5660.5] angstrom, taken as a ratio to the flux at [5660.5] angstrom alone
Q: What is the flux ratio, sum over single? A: 2.08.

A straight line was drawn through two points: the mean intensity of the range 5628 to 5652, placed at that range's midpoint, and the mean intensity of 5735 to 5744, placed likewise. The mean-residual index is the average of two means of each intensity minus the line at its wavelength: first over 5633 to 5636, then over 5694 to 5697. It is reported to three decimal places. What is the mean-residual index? -0.094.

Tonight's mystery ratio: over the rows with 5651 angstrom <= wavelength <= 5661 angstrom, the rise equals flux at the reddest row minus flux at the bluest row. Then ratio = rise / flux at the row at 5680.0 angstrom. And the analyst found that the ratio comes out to -0.060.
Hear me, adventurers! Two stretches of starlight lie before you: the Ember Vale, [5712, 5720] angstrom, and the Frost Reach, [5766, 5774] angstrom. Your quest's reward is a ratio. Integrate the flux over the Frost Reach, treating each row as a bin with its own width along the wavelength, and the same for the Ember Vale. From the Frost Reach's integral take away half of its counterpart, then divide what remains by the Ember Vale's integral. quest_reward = 0.54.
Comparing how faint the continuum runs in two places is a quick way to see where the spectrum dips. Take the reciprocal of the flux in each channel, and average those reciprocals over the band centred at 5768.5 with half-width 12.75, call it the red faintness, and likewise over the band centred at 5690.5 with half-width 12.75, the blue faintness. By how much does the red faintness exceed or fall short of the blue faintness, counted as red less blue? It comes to -0.0095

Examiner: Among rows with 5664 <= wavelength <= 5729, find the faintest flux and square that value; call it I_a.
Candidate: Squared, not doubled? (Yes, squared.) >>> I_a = 94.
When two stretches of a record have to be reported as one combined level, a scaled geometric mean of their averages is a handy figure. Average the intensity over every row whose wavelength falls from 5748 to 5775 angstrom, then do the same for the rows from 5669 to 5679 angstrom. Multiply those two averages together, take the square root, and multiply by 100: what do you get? 1166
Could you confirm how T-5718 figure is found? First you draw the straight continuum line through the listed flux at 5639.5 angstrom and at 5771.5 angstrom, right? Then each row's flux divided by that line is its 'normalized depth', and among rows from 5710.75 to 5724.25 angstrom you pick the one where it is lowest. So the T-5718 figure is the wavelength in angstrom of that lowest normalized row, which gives 5720.5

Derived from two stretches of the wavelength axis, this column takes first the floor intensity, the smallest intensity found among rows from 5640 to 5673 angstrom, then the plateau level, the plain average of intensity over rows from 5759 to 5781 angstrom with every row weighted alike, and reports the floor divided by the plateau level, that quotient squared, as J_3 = 0.67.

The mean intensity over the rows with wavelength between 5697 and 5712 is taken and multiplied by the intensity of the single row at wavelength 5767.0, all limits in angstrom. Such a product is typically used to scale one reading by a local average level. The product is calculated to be 138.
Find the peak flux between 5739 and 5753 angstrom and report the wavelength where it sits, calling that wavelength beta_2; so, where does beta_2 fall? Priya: 5750.5 angstrom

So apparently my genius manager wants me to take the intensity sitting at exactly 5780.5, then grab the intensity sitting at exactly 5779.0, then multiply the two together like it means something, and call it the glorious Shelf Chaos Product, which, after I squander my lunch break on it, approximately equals 142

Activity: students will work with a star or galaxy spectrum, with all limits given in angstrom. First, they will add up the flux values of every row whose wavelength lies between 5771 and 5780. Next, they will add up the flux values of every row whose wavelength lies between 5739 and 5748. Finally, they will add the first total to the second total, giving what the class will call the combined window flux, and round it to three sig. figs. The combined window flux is 146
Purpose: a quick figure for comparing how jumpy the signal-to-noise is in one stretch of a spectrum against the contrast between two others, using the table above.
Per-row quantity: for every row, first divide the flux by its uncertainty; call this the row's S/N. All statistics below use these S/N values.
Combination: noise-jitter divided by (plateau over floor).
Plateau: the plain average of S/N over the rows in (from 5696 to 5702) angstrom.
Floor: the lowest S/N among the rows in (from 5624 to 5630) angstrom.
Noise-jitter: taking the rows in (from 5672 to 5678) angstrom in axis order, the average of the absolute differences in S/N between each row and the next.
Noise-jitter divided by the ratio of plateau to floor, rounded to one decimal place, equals 1.1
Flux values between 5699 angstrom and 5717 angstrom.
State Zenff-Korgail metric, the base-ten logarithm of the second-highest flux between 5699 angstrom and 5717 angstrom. 1.07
